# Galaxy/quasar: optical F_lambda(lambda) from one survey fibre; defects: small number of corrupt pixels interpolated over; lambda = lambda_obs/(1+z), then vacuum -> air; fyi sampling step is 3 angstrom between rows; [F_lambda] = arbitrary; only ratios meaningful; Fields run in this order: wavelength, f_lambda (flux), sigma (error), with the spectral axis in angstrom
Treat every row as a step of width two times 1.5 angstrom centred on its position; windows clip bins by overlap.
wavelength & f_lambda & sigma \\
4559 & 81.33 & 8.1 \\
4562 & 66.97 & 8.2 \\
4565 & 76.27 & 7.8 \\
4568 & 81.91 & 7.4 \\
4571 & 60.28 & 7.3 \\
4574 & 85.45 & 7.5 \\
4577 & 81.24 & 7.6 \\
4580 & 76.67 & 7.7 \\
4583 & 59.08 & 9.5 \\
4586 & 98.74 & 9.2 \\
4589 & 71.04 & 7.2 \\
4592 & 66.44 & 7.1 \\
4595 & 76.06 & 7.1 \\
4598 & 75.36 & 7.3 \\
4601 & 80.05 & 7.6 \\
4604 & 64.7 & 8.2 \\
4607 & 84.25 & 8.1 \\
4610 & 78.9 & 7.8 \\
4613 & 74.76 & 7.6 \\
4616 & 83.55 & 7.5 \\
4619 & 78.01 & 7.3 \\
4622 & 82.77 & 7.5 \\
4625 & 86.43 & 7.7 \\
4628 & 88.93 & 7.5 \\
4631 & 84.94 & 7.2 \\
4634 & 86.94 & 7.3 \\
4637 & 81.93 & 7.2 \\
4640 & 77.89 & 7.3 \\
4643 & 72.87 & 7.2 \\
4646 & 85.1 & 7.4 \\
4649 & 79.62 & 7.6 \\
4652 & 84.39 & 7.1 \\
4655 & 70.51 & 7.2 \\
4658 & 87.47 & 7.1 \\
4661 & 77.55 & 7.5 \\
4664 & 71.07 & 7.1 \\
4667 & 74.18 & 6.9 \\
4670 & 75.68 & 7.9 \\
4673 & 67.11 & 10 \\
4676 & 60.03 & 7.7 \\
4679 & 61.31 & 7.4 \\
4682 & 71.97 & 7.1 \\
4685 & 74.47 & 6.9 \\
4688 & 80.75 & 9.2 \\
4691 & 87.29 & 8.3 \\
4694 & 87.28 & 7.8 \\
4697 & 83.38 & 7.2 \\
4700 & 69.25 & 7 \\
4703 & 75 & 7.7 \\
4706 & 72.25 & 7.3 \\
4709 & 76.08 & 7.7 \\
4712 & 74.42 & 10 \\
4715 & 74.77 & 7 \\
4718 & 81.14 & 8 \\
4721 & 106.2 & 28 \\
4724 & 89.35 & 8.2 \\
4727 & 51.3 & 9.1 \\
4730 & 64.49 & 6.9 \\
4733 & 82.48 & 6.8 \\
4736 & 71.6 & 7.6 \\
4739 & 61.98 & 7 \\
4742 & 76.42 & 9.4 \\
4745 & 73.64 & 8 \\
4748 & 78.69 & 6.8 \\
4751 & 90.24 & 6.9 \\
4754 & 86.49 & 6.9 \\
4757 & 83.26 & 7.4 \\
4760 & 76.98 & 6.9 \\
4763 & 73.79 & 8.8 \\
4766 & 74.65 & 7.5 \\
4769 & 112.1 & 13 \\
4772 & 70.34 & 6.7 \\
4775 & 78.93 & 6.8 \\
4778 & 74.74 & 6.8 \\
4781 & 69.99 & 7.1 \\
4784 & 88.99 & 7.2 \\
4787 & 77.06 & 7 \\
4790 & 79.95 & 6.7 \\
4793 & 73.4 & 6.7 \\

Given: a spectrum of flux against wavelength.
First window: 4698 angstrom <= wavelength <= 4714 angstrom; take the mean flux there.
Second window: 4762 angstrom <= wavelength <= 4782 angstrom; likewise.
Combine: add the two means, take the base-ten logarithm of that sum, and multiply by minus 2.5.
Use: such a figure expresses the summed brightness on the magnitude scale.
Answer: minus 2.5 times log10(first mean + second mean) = -5.46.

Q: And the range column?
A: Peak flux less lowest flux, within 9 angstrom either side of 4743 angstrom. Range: 28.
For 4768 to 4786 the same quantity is 42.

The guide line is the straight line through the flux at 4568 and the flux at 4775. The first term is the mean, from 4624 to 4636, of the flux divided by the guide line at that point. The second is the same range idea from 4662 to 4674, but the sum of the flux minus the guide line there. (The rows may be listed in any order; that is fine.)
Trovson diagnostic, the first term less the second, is 35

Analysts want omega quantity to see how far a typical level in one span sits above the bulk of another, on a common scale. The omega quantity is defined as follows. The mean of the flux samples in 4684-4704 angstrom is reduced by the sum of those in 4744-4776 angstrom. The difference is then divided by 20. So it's -41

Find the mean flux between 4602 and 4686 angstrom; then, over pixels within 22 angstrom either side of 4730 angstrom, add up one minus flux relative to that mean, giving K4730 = 0.11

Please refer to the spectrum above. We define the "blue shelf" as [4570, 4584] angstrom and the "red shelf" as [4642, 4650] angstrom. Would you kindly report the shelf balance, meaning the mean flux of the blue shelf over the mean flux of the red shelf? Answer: 0.92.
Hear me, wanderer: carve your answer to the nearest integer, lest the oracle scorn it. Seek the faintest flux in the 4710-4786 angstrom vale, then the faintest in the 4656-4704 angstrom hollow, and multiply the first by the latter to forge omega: 3080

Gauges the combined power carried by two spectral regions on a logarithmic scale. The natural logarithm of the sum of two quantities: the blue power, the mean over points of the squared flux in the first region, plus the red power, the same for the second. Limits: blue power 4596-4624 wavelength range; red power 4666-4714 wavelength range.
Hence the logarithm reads 9.37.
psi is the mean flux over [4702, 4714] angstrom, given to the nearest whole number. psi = 74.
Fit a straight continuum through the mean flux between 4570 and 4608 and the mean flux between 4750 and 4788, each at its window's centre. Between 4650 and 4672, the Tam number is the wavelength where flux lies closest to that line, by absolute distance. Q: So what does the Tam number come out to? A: 4661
